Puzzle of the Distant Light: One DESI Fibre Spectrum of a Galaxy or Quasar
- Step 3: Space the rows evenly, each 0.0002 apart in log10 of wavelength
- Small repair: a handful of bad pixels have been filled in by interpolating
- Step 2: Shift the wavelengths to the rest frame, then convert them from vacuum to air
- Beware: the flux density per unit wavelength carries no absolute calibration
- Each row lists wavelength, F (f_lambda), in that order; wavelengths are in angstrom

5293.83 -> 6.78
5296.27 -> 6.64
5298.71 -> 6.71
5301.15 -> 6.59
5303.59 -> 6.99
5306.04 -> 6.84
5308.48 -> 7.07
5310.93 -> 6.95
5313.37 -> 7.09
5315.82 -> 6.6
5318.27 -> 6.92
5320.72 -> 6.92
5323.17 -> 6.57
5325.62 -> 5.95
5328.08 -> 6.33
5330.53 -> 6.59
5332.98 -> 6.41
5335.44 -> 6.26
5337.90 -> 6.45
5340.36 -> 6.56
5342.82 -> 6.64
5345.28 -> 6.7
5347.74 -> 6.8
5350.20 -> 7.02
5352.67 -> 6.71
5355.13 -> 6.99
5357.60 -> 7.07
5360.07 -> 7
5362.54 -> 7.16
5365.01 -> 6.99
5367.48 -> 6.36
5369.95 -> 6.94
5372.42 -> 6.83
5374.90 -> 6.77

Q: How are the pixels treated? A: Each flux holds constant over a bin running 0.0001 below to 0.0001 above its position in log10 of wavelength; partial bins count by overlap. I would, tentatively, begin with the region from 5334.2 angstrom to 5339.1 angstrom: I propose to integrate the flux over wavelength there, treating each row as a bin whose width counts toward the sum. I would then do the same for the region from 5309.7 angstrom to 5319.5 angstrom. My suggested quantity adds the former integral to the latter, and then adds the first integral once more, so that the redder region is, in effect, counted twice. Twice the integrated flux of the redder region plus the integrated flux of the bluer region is 130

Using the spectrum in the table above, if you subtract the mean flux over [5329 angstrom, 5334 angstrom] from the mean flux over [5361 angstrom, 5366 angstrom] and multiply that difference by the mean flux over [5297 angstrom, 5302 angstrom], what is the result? 3.8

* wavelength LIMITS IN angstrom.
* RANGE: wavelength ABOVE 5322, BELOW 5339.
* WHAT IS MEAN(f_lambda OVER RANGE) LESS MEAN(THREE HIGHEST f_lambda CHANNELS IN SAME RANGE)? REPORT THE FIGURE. -0.17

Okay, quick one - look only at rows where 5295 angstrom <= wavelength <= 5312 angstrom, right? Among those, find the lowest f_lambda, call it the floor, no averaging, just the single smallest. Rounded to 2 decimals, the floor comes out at 6.59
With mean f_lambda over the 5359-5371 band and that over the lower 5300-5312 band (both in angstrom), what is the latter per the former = 1.00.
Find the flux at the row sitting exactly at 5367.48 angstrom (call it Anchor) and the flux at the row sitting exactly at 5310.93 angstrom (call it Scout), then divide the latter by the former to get 1.09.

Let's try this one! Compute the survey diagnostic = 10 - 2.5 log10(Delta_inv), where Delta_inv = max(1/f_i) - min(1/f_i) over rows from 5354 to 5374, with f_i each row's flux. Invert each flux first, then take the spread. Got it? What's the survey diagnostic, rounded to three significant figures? 14.4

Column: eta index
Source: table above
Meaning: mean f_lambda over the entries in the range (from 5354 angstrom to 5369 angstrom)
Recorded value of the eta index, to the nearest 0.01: 6.93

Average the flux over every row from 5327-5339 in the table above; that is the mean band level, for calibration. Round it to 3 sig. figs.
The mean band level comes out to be 6.41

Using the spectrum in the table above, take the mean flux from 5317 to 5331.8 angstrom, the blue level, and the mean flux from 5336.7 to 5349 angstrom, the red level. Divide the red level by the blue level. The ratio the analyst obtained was 1.01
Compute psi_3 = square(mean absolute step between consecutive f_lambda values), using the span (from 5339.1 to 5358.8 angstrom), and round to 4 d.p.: 0.0261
